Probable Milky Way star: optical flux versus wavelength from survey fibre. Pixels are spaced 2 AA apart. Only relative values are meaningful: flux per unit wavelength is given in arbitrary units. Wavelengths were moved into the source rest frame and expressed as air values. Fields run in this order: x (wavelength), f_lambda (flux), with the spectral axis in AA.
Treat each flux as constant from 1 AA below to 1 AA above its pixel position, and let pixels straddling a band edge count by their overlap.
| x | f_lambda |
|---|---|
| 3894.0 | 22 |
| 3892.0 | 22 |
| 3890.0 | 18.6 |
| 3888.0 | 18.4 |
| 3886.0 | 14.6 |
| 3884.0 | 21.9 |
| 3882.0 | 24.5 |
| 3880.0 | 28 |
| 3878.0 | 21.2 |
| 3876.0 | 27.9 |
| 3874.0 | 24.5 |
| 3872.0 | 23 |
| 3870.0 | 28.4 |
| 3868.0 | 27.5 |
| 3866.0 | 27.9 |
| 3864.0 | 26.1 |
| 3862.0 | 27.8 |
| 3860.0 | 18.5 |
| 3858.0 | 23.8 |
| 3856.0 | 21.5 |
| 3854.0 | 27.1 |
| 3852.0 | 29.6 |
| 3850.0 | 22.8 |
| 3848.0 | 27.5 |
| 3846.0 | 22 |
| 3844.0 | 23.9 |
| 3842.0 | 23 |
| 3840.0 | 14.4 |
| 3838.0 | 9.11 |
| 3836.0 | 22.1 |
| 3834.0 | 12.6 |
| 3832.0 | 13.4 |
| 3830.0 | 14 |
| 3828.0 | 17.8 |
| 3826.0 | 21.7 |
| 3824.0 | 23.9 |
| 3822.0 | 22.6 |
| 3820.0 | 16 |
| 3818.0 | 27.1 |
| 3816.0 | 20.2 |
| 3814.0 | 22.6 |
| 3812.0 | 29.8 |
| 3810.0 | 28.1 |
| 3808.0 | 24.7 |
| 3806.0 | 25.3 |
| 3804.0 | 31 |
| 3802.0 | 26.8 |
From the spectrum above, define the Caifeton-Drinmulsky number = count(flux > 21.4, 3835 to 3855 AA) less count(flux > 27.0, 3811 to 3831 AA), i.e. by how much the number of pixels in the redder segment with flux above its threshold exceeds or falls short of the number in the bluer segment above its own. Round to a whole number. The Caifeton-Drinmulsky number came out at 6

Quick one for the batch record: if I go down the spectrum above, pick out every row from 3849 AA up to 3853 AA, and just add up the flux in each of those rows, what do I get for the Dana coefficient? 52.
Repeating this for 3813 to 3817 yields 43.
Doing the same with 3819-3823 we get 39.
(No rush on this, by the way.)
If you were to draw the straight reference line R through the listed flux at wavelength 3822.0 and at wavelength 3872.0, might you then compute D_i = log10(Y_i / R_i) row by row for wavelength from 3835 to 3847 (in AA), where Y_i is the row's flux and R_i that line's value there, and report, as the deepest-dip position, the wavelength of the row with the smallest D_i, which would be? 3838.0 AA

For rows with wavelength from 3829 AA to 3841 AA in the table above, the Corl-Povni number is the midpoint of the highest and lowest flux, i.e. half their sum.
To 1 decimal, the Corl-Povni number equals 15.6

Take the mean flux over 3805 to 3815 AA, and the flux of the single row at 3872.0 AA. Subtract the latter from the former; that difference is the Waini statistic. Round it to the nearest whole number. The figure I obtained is 3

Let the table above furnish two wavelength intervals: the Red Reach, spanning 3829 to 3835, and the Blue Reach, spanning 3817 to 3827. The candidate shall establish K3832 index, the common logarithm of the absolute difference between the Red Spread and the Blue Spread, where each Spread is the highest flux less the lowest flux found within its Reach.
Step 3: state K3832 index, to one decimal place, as 1.0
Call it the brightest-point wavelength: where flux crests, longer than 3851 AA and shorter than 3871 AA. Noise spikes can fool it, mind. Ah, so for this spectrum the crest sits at 3852.0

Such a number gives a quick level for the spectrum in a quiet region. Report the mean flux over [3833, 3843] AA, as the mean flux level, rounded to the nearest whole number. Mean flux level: 16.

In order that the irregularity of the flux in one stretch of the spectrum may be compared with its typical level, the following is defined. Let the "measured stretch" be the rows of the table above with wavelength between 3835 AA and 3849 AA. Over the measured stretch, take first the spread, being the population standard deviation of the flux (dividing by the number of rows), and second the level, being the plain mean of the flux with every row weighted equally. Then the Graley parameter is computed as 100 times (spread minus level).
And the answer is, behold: -1445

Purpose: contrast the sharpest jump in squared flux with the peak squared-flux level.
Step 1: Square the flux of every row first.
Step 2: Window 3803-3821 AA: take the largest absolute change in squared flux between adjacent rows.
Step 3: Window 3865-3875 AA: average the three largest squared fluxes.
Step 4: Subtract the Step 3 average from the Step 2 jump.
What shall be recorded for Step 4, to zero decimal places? -302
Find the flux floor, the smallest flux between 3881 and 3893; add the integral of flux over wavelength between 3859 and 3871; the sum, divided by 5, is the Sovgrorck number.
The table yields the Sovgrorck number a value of 65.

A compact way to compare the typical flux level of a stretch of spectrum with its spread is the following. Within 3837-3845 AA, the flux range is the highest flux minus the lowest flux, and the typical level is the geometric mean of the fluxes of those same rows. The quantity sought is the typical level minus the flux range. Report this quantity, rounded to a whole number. 2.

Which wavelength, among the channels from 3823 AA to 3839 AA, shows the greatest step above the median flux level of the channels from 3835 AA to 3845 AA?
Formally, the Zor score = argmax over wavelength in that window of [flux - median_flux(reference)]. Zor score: 3824.0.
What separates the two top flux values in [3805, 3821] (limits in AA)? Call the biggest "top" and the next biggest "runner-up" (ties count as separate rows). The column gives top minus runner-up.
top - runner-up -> 1.7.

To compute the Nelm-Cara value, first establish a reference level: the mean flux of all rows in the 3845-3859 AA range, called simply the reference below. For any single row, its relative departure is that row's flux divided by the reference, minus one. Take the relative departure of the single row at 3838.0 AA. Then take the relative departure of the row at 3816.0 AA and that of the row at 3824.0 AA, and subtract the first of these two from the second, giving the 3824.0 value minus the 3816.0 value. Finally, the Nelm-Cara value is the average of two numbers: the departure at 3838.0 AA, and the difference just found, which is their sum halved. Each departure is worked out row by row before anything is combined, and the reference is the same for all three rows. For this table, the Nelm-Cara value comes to -0.24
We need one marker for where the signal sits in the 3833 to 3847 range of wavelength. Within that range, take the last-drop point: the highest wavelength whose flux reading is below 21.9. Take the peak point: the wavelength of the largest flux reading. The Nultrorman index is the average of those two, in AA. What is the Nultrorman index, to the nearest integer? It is 3842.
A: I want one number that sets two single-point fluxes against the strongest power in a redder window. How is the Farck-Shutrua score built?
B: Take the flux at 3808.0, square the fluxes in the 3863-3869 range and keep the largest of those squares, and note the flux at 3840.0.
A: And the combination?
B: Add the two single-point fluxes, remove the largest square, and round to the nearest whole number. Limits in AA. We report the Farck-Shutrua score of -739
